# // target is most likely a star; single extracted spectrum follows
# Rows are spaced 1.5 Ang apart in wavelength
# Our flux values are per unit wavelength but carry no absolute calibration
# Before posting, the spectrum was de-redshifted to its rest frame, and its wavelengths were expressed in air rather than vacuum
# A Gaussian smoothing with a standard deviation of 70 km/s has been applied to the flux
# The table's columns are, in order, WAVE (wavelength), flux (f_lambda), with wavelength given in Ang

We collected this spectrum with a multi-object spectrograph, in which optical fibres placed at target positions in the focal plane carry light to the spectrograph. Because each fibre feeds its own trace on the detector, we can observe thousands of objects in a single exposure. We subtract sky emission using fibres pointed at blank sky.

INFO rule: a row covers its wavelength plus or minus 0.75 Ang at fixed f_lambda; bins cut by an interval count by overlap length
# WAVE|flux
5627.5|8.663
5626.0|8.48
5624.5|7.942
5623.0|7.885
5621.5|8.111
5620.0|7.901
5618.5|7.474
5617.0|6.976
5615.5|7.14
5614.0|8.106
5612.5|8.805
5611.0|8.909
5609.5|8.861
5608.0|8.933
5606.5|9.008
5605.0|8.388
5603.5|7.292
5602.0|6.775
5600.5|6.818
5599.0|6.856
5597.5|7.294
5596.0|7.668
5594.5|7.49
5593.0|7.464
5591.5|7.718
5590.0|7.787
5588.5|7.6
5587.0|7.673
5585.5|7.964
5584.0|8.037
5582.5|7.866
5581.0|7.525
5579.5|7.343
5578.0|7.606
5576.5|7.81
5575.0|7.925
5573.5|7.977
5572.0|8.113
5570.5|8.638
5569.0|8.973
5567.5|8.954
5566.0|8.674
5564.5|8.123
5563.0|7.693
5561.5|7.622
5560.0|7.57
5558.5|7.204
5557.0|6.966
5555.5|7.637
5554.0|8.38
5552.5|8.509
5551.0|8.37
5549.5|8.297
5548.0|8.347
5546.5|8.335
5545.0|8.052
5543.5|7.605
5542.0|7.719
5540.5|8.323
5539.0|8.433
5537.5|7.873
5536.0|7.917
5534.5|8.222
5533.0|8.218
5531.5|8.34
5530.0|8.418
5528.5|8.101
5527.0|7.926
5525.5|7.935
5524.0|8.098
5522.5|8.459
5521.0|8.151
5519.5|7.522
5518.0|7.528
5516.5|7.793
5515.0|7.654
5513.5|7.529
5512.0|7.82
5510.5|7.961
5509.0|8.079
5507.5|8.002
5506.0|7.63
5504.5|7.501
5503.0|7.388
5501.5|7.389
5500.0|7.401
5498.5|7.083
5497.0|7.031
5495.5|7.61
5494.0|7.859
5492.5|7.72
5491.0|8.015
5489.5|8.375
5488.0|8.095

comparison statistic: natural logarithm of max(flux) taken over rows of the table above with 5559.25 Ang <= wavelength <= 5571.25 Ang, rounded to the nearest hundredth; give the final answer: 2.19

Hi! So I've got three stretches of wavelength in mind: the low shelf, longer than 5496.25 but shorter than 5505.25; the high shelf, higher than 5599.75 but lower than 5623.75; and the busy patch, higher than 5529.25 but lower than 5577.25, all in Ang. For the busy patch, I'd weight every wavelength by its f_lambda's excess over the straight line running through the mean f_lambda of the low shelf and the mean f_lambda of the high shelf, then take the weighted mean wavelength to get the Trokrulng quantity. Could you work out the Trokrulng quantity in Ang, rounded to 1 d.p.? 5550.6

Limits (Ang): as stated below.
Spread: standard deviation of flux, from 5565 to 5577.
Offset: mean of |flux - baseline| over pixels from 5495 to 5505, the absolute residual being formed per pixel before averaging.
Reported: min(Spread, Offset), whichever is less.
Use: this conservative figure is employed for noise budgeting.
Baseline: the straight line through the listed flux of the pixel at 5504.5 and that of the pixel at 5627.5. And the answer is 0.17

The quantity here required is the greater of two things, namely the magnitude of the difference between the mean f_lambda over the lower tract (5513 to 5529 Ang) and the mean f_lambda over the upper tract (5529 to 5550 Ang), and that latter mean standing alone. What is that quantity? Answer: 8.15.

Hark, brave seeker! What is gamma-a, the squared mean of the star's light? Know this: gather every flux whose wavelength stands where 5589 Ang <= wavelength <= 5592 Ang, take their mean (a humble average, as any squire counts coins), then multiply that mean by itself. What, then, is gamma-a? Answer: 60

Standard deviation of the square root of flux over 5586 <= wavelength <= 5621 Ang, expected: 0.13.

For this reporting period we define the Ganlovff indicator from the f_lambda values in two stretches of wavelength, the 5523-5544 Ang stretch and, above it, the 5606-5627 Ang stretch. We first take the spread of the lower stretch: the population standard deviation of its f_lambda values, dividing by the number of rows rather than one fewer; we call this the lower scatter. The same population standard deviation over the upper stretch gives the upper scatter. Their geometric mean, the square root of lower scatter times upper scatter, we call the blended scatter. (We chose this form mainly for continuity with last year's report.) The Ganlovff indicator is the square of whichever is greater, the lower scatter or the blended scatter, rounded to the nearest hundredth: 0.16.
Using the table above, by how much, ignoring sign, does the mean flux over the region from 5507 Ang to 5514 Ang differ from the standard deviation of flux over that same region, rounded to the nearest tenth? 7.7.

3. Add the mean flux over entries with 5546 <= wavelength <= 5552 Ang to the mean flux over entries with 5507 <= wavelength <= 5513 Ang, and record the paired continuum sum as 16.3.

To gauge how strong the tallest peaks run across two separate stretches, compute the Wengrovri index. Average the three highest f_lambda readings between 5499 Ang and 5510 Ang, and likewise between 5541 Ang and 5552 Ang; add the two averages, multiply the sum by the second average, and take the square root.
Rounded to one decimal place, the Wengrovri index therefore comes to 11.7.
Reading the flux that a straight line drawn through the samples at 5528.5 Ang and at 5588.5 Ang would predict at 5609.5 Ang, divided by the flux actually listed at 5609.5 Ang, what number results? 0.84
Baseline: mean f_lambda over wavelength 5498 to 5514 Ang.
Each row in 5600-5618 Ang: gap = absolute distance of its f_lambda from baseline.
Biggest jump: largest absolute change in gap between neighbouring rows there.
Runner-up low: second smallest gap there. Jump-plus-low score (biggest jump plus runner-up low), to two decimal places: 1.18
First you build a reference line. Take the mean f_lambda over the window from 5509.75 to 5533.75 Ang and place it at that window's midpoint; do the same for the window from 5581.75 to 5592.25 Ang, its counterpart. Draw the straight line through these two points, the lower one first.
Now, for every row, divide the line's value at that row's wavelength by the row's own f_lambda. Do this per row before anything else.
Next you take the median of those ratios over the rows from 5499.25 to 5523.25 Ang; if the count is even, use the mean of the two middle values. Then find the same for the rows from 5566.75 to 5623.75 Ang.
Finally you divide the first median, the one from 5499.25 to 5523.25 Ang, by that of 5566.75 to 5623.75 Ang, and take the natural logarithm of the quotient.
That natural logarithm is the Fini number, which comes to 0.047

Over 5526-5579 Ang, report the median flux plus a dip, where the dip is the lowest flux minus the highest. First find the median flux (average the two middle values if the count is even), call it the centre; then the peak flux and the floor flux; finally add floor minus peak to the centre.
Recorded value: 6.1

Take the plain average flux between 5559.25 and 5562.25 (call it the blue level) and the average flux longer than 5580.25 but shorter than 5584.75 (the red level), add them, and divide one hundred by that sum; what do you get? 6.49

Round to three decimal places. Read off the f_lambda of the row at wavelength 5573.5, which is 7.977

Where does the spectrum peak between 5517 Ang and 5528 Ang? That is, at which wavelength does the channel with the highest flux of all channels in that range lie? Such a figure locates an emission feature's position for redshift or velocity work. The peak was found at 5522.5 Ang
